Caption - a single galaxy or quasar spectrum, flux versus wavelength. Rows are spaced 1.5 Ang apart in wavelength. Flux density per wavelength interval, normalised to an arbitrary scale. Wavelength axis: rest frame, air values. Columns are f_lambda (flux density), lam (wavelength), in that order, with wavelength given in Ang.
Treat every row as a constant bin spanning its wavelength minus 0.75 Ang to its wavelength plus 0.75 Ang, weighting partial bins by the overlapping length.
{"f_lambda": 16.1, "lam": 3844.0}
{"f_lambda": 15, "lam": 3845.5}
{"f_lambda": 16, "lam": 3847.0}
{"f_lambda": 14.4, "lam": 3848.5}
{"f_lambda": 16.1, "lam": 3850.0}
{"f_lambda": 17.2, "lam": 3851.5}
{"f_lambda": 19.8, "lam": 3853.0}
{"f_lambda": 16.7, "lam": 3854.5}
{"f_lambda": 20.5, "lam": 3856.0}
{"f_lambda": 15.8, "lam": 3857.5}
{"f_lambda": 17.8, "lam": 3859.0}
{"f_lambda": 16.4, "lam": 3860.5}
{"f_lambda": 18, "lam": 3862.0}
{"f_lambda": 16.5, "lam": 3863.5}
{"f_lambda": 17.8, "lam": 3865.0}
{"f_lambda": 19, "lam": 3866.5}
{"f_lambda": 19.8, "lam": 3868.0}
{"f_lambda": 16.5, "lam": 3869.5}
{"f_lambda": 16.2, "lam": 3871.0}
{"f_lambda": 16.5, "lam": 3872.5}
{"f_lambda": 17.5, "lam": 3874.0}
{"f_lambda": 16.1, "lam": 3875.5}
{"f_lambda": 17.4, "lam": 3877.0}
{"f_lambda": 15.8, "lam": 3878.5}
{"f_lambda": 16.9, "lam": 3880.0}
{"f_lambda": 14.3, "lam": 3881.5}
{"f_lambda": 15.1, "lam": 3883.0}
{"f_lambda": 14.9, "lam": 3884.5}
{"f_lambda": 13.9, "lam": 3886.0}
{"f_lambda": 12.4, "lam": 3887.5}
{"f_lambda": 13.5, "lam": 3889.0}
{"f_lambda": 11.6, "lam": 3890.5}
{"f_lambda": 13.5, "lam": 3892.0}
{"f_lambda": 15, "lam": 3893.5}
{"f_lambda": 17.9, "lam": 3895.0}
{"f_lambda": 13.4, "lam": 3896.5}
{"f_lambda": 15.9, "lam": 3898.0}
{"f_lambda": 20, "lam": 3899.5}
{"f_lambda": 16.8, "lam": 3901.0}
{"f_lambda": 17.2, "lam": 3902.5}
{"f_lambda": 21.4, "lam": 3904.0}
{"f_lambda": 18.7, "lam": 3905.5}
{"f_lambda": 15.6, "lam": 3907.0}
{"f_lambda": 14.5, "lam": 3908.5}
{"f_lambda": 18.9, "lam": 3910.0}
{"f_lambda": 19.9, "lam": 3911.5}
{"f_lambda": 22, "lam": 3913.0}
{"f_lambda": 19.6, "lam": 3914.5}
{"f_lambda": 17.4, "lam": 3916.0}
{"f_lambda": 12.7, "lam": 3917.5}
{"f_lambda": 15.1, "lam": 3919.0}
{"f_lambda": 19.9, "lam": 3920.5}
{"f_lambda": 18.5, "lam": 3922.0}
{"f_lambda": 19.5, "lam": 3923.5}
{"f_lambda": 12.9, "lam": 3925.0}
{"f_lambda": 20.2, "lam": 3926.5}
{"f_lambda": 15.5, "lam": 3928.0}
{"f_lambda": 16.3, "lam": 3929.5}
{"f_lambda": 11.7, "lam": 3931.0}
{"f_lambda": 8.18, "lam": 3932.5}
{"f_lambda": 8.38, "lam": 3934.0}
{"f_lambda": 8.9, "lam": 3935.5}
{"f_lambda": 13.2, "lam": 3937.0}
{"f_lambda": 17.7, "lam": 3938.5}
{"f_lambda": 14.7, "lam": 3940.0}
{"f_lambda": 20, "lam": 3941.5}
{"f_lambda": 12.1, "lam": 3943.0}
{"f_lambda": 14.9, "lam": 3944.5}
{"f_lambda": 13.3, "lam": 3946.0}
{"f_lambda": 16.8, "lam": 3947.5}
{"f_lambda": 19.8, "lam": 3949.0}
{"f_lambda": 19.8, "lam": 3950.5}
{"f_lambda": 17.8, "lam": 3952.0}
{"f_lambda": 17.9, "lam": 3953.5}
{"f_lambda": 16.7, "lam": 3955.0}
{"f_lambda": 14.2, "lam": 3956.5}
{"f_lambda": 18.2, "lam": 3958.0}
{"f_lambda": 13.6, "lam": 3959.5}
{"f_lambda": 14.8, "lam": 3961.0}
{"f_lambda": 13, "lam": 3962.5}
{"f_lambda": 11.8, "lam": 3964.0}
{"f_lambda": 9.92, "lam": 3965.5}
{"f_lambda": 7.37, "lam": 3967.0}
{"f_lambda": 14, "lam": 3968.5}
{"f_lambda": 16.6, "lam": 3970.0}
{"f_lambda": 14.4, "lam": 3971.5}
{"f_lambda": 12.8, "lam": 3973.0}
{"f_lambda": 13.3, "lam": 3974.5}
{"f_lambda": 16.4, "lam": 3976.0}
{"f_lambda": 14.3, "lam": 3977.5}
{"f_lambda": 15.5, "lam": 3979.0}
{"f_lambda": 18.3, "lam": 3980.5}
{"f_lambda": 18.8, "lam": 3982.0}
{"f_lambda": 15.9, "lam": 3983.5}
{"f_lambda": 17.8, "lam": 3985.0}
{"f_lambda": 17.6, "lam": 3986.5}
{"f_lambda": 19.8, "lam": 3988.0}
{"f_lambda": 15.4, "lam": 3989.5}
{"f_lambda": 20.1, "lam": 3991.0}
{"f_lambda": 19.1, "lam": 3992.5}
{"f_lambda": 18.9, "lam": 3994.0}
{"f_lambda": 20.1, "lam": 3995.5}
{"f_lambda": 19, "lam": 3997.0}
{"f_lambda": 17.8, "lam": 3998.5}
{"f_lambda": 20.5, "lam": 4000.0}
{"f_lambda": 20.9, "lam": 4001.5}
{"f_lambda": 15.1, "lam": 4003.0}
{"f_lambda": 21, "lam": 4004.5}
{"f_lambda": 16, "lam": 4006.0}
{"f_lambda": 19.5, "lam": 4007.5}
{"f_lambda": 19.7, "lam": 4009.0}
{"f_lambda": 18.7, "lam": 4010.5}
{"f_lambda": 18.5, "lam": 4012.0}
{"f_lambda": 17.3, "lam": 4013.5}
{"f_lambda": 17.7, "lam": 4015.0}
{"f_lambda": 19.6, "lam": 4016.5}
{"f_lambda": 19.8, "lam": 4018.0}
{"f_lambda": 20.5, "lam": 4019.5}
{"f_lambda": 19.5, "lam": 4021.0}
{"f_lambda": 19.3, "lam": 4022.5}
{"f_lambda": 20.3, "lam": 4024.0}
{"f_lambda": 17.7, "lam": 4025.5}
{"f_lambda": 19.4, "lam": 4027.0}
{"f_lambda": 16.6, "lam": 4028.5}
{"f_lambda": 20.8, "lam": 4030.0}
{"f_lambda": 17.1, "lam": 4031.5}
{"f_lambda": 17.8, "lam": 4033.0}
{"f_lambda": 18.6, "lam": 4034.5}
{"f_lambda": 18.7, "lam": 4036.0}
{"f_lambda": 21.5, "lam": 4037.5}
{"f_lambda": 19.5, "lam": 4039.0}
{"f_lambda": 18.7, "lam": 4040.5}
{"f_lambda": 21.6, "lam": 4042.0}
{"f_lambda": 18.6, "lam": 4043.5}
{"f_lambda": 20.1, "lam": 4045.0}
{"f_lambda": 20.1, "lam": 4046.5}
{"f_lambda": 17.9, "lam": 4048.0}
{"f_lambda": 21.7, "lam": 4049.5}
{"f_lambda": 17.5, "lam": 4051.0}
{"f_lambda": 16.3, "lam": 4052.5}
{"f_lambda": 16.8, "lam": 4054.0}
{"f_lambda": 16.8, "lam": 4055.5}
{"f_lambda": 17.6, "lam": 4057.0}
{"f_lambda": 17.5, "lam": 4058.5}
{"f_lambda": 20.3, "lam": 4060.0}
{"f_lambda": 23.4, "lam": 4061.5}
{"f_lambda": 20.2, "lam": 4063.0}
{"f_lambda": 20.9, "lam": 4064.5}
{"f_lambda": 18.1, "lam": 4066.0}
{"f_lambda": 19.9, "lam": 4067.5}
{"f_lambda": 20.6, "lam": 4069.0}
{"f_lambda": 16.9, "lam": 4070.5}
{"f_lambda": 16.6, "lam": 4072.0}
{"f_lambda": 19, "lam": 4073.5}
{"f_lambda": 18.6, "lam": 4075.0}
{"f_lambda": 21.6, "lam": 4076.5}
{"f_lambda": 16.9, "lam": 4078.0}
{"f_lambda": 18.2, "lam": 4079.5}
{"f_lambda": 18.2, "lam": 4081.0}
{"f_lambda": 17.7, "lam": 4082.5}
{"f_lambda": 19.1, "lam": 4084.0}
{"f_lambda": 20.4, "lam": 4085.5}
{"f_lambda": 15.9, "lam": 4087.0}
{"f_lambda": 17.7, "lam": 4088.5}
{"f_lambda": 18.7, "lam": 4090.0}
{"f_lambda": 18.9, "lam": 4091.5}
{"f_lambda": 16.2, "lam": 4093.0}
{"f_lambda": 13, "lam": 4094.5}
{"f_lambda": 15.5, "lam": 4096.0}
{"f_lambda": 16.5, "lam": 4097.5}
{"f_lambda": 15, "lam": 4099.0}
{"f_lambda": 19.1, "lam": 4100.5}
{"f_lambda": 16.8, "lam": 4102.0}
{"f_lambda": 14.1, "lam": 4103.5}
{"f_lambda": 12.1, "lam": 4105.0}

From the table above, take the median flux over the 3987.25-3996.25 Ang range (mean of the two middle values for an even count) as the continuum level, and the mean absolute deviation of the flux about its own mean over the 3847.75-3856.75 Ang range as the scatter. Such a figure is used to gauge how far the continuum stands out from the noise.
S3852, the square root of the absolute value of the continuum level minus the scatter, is 4.2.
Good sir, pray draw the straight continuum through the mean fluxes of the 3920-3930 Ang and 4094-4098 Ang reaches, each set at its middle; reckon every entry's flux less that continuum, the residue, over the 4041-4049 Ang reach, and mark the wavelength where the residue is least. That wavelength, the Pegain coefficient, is 4048.0 Ang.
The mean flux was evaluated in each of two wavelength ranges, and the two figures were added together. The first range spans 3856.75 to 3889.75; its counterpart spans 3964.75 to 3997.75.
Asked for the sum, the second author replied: 32.4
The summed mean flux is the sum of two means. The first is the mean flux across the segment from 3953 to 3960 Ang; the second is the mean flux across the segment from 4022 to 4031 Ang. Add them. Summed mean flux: 35.1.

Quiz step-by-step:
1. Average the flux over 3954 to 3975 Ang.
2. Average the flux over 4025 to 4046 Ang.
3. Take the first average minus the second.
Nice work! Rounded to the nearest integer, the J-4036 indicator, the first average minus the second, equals -5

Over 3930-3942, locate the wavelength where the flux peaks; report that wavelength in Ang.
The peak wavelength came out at 3941.5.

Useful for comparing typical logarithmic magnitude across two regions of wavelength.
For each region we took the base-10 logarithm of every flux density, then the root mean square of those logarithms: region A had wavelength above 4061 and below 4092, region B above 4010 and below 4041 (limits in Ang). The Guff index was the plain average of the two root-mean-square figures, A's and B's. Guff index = 1.28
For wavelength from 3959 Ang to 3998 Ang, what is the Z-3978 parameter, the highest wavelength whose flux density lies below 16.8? 3989.5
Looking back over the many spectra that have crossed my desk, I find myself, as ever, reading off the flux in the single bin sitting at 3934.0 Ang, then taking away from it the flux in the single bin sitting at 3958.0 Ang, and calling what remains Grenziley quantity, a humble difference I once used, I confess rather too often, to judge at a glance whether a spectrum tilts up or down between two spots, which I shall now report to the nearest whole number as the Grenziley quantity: -10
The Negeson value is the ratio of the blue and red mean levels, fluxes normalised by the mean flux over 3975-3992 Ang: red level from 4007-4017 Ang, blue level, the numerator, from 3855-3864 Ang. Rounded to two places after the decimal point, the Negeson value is 0.94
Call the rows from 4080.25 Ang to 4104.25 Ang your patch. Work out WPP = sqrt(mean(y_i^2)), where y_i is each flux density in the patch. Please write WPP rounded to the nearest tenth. 17.2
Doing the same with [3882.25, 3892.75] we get 13.6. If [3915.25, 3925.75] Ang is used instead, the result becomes 16.8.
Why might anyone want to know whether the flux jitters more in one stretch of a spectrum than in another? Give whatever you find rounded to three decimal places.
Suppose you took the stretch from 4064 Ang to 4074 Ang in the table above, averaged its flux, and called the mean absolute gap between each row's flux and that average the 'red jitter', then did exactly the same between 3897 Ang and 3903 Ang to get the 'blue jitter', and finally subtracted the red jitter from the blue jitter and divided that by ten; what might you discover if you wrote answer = -0.016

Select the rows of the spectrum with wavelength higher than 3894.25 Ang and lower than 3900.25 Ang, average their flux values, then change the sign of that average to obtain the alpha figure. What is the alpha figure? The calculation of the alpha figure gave -16.8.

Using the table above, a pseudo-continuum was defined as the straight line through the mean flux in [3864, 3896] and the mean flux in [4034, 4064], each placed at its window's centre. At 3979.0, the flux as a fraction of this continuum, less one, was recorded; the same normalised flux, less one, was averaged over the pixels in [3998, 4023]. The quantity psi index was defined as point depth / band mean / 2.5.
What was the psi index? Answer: -1.9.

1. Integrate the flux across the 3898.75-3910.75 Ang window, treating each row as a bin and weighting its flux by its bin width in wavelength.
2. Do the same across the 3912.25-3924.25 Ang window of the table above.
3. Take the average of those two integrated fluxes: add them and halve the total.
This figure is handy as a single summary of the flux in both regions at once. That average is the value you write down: 216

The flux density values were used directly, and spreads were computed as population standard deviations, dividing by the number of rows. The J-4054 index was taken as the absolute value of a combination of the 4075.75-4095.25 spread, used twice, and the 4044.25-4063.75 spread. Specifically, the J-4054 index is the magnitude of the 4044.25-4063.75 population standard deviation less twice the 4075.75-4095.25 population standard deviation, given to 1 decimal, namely 2.0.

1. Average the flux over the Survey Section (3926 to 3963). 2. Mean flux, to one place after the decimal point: 15.1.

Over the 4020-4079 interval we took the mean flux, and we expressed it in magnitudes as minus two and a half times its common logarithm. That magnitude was -3.20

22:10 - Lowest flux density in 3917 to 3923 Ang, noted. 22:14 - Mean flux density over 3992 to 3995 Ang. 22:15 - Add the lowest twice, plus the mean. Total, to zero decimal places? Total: 44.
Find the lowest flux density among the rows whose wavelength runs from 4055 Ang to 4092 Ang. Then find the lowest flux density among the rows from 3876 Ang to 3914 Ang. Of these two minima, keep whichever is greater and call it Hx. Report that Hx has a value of 15.9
